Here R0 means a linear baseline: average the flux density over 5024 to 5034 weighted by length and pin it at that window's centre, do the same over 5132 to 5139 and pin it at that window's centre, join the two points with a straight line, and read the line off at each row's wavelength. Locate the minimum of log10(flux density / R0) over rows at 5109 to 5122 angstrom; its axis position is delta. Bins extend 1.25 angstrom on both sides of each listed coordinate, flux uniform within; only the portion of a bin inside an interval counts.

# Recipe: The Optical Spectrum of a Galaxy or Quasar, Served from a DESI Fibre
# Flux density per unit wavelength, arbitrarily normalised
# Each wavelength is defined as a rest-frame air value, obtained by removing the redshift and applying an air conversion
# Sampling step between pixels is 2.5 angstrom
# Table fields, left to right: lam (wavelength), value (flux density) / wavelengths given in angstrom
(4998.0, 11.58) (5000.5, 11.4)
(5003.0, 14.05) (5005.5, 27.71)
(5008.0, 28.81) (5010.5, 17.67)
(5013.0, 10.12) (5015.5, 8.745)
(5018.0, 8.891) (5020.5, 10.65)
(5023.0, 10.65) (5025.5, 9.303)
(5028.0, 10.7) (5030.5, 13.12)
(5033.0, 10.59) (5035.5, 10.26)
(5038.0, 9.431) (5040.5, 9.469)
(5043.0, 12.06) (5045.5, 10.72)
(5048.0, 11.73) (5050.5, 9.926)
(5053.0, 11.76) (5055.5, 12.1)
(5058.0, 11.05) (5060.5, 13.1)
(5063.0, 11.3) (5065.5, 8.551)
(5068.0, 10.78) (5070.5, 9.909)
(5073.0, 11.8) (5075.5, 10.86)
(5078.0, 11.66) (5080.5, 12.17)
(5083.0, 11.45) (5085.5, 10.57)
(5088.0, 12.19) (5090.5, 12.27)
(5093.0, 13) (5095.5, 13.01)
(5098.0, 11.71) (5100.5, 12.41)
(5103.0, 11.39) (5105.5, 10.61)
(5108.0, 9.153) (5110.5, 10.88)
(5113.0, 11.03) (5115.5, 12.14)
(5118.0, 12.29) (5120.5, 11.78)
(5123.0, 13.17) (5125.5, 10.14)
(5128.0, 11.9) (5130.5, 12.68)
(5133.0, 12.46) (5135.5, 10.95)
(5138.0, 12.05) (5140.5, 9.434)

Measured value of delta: 5110.5 angstrom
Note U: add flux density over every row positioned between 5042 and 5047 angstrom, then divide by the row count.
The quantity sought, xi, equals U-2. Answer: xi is 9.4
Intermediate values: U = 11.4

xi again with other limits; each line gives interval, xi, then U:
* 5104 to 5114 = 8.4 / 10.4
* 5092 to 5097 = 11.0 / 13.0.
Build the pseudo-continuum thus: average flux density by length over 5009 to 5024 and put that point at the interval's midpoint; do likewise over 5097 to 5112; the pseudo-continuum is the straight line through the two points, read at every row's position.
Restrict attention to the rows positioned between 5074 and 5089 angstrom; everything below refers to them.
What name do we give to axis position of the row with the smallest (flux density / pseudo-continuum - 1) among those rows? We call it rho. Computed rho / 5085.5 angstrom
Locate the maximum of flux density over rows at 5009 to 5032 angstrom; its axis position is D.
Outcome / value 5010.5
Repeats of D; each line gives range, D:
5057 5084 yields 5060.5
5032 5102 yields 5060.5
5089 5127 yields 5123.0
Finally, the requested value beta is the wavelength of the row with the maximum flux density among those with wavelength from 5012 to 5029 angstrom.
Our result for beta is 5028.0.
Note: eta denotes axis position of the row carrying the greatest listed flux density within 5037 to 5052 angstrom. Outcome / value 5043.0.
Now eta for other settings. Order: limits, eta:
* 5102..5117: 5115.5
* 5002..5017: 5008.0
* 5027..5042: 5030.5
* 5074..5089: 5088.0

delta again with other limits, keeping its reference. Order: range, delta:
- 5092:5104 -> 5103.0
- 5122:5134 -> 5125.5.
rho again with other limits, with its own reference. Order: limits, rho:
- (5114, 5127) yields 5125.5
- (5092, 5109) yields 5108.0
